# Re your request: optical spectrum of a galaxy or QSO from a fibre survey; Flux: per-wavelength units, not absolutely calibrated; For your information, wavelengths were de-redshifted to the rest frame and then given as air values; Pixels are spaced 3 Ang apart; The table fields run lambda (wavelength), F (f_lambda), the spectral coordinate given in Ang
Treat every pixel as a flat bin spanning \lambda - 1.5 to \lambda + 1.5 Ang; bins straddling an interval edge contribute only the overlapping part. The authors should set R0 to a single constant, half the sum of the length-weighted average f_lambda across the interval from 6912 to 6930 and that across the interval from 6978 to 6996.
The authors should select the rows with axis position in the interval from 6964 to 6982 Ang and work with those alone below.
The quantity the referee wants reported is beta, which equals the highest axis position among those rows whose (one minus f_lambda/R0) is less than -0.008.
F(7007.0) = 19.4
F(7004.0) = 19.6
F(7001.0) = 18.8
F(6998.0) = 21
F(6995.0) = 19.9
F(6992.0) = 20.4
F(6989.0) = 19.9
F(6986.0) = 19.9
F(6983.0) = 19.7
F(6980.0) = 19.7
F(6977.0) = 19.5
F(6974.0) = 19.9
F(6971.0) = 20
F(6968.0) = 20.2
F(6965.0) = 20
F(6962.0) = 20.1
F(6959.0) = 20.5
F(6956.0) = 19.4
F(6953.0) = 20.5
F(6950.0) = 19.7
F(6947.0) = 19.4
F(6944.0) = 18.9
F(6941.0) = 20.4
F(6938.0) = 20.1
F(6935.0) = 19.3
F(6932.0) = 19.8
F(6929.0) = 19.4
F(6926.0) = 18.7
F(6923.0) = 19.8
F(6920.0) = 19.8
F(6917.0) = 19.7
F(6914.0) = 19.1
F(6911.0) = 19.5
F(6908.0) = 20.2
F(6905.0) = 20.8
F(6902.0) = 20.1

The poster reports 6974.0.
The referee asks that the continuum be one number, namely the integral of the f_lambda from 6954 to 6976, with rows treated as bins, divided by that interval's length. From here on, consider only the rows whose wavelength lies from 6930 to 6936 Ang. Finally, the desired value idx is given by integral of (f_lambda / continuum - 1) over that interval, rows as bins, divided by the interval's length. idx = -0.023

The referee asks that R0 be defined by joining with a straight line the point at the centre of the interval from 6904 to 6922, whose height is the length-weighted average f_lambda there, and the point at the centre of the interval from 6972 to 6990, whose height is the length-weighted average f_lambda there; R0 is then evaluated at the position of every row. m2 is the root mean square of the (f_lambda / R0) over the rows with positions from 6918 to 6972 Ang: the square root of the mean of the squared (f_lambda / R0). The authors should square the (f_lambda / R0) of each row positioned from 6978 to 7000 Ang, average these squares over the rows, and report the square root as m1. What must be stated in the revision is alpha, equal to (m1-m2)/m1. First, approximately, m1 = 1.02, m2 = 1.00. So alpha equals 0.02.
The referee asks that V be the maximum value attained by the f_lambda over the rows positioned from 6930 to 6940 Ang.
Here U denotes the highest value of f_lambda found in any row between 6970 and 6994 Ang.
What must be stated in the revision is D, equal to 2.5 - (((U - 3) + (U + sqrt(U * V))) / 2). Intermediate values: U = 20.4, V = 20.1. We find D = -26.5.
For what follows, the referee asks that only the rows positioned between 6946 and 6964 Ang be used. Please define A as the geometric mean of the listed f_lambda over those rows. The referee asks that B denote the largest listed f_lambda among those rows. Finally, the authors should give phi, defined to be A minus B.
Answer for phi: -0.57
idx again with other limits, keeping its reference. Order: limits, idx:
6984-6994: 0.001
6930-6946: -0.017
